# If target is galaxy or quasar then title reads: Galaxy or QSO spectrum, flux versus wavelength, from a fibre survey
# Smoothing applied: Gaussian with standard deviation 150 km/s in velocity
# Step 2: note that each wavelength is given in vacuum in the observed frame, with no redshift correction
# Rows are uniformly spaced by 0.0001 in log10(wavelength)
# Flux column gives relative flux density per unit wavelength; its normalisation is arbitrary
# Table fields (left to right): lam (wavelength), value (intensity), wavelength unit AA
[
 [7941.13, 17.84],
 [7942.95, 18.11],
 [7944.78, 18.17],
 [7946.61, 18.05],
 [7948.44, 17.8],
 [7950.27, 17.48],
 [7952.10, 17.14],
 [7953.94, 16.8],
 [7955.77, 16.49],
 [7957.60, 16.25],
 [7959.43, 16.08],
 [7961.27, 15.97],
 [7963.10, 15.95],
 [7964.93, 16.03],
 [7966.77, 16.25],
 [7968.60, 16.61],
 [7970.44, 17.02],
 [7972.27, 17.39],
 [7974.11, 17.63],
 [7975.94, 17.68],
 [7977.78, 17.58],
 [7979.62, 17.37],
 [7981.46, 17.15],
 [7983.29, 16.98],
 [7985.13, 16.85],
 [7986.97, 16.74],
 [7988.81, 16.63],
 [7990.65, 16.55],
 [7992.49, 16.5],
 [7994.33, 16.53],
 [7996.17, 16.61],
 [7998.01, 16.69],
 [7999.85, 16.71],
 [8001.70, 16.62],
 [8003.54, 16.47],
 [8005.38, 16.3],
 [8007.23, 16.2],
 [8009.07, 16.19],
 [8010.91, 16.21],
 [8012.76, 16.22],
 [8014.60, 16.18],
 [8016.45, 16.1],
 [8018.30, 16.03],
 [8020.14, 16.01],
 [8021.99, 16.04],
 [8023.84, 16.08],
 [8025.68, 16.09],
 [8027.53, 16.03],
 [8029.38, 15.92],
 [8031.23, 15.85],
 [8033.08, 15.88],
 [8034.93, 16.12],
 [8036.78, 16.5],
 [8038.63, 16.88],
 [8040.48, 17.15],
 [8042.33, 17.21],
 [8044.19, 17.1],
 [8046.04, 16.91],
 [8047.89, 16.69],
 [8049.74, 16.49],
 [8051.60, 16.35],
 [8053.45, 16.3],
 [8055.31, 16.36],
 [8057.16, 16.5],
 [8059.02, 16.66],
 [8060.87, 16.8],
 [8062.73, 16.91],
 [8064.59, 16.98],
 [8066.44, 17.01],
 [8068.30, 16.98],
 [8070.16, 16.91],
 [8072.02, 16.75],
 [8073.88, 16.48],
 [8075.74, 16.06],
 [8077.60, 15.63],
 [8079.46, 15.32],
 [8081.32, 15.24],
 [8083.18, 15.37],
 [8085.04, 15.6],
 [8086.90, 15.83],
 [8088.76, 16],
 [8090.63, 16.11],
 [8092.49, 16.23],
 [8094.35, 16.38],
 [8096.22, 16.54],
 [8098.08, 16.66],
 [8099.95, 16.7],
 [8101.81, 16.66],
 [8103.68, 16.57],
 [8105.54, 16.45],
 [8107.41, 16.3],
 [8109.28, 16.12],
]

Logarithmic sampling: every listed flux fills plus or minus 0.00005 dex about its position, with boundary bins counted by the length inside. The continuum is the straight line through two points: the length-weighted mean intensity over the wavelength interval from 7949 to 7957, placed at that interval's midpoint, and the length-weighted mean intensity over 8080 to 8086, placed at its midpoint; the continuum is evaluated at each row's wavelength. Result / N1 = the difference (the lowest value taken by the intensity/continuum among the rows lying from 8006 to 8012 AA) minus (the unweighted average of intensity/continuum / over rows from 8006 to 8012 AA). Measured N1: -0.001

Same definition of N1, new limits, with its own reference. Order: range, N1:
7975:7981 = -0.009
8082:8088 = -0.016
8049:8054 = -0.004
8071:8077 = -0.022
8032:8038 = -0.019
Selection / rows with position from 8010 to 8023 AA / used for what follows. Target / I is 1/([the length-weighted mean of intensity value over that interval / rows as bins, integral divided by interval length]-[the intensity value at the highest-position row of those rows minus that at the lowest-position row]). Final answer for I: 0.0615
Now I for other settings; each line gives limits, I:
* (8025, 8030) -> 0.0618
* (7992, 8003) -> 0.0606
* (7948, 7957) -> 0.0544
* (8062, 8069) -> 0.0592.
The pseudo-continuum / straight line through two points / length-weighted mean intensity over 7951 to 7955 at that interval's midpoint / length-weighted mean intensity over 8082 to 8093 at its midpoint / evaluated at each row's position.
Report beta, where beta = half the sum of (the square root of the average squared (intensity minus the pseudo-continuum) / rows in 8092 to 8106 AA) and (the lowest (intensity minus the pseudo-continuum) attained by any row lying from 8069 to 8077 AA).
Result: 0.47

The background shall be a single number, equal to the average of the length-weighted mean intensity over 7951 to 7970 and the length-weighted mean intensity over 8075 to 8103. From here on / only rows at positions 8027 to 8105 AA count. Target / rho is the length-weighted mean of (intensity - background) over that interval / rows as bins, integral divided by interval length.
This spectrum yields 0.19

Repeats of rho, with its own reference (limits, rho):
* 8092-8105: 0.34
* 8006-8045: 0.08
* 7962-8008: 0.56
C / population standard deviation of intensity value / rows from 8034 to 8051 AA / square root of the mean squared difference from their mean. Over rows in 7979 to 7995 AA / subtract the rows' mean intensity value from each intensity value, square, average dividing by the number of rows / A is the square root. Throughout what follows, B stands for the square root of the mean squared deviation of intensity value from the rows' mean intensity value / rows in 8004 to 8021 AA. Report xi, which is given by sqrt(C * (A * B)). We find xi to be 0.094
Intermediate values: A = 0.29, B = 0.09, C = 0.34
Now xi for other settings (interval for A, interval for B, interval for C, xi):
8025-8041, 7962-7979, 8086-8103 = 0.299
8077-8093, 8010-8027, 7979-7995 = 0.085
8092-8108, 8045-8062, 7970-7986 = 0.096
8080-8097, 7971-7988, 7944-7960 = 0.320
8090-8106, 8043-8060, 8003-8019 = 0.076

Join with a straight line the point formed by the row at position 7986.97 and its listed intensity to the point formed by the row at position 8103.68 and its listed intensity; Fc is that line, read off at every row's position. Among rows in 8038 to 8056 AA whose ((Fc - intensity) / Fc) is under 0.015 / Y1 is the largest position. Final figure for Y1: 8049.74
